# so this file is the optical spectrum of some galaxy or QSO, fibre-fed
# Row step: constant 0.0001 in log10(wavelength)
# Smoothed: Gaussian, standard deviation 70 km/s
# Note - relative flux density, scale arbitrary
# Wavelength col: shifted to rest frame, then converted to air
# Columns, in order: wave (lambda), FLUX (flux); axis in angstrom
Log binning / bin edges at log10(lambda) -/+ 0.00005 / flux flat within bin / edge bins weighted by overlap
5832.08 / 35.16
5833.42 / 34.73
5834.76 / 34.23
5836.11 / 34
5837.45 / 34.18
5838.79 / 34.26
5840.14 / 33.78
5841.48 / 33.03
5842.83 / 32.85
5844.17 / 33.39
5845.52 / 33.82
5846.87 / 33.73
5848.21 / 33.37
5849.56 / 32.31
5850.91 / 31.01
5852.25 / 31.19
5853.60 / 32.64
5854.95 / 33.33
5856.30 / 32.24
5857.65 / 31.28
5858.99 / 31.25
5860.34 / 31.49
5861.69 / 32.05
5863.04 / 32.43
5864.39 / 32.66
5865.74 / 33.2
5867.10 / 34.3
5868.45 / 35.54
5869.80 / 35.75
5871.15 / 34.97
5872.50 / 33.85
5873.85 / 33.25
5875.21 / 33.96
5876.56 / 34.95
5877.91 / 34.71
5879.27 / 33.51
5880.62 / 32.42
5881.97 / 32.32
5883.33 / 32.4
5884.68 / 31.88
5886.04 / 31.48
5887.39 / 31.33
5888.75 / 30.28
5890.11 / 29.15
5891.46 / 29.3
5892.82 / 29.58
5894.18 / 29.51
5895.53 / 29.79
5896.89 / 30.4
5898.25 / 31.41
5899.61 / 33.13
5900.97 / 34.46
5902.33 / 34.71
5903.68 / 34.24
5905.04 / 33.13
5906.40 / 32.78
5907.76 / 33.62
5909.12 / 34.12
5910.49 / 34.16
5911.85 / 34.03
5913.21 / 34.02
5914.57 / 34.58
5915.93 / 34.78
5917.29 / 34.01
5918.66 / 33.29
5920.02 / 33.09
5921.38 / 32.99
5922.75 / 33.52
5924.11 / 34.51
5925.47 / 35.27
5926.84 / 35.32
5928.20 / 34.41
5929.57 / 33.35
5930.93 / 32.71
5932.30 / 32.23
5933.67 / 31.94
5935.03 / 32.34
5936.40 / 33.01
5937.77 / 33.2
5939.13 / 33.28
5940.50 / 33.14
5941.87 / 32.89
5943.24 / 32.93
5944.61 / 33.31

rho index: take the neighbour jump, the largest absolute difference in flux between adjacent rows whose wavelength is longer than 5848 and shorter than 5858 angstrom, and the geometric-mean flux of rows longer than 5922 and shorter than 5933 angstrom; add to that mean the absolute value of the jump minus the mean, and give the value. 66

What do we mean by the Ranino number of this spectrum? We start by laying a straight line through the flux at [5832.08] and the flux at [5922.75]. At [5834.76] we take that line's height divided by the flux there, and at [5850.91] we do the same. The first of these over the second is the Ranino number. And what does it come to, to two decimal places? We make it 0.91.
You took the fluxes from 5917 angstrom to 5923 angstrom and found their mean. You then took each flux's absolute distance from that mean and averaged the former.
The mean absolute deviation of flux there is 0.31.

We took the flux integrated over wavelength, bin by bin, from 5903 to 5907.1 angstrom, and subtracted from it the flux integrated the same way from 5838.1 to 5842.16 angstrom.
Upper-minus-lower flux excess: 0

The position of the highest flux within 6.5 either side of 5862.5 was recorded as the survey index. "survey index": 5868.45 angstrom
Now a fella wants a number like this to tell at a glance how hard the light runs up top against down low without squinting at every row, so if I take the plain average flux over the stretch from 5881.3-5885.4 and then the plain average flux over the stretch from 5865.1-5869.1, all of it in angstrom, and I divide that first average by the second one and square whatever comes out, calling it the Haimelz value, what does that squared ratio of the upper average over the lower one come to 0.88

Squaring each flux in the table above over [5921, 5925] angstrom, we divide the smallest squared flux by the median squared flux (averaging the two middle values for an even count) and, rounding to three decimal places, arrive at 0.969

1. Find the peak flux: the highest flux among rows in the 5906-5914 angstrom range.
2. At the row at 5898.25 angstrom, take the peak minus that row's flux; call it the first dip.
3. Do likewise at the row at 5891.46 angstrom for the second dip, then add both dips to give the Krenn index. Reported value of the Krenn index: 7.6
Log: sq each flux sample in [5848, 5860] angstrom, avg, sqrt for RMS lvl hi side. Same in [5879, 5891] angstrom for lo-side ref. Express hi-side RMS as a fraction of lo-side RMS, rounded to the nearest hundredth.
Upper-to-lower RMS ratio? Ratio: 1.01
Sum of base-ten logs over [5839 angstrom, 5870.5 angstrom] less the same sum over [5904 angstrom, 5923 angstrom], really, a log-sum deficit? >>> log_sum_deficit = 13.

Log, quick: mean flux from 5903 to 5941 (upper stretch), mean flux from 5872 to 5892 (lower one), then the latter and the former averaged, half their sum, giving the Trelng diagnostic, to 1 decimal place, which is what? 33.0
